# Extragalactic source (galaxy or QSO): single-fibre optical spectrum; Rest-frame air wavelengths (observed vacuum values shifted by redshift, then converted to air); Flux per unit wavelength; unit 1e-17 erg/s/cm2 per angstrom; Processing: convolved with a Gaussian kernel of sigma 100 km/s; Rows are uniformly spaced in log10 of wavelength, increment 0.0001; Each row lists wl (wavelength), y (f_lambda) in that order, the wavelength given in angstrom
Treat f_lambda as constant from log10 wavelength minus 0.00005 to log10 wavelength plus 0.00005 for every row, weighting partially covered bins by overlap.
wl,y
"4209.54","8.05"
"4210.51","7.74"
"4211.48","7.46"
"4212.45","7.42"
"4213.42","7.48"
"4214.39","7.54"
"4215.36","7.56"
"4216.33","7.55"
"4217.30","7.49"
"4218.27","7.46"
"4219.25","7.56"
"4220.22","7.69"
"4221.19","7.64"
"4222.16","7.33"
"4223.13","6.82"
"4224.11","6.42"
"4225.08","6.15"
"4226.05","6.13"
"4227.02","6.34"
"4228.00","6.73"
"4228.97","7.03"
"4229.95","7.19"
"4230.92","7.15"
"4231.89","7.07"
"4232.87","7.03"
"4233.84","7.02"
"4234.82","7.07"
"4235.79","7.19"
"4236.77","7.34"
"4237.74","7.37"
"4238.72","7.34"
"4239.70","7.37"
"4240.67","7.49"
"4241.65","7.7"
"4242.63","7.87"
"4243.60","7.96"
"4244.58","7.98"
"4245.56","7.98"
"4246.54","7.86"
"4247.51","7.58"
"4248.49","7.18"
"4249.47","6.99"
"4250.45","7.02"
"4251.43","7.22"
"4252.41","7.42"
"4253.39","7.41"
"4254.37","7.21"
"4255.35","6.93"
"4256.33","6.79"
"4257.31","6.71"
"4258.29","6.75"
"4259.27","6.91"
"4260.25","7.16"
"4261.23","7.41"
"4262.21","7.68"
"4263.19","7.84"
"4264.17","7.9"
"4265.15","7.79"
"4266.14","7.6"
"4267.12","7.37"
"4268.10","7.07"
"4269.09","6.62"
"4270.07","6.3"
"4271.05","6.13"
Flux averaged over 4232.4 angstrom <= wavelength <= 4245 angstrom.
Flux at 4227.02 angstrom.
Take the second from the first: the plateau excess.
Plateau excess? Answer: 1.10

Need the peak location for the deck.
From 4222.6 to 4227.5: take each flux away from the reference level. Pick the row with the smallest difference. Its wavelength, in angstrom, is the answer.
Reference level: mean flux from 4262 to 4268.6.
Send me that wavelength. 4223.13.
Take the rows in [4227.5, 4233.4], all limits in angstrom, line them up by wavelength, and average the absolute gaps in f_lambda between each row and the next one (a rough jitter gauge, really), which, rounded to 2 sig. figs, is 0.12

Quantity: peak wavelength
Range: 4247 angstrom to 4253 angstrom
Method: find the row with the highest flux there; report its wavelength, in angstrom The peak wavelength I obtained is 4247.51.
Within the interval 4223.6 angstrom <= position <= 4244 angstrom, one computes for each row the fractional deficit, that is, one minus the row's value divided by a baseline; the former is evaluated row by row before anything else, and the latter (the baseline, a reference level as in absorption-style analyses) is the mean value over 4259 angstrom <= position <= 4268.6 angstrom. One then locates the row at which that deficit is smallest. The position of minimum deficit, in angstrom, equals 4243.60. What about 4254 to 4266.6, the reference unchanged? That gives 4264.17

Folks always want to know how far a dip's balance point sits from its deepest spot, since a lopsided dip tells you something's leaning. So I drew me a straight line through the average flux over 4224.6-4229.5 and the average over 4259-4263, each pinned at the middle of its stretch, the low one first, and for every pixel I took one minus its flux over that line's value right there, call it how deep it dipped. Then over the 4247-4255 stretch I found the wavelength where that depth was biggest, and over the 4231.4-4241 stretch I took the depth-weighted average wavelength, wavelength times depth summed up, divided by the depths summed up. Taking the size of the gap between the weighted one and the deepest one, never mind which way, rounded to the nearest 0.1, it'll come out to 12.8 angstrom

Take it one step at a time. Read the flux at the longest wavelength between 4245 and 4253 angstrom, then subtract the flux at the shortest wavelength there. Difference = -0.6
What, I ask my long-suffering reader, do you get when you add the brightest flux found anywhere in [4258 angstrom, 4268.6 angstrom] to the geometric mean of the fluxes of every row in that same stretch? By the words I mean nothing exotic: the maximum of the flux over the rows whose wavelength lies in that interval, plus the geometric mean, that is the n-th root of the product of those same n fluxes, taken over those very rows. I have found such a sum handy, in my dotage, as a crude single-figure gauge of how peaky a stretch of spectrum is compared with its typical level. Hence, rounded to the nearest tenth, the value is 15.3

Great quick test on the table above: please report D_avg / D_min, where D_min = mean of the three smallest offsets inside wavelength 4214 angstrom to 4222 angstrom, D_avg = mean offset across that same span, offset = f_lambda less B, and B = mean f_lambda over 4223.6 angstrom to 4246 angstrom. 1.2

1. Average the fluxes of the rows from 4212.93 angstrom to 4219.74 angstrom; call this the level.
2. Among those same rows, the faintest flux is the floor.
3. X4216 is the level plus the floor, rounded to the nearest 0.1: 15.0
